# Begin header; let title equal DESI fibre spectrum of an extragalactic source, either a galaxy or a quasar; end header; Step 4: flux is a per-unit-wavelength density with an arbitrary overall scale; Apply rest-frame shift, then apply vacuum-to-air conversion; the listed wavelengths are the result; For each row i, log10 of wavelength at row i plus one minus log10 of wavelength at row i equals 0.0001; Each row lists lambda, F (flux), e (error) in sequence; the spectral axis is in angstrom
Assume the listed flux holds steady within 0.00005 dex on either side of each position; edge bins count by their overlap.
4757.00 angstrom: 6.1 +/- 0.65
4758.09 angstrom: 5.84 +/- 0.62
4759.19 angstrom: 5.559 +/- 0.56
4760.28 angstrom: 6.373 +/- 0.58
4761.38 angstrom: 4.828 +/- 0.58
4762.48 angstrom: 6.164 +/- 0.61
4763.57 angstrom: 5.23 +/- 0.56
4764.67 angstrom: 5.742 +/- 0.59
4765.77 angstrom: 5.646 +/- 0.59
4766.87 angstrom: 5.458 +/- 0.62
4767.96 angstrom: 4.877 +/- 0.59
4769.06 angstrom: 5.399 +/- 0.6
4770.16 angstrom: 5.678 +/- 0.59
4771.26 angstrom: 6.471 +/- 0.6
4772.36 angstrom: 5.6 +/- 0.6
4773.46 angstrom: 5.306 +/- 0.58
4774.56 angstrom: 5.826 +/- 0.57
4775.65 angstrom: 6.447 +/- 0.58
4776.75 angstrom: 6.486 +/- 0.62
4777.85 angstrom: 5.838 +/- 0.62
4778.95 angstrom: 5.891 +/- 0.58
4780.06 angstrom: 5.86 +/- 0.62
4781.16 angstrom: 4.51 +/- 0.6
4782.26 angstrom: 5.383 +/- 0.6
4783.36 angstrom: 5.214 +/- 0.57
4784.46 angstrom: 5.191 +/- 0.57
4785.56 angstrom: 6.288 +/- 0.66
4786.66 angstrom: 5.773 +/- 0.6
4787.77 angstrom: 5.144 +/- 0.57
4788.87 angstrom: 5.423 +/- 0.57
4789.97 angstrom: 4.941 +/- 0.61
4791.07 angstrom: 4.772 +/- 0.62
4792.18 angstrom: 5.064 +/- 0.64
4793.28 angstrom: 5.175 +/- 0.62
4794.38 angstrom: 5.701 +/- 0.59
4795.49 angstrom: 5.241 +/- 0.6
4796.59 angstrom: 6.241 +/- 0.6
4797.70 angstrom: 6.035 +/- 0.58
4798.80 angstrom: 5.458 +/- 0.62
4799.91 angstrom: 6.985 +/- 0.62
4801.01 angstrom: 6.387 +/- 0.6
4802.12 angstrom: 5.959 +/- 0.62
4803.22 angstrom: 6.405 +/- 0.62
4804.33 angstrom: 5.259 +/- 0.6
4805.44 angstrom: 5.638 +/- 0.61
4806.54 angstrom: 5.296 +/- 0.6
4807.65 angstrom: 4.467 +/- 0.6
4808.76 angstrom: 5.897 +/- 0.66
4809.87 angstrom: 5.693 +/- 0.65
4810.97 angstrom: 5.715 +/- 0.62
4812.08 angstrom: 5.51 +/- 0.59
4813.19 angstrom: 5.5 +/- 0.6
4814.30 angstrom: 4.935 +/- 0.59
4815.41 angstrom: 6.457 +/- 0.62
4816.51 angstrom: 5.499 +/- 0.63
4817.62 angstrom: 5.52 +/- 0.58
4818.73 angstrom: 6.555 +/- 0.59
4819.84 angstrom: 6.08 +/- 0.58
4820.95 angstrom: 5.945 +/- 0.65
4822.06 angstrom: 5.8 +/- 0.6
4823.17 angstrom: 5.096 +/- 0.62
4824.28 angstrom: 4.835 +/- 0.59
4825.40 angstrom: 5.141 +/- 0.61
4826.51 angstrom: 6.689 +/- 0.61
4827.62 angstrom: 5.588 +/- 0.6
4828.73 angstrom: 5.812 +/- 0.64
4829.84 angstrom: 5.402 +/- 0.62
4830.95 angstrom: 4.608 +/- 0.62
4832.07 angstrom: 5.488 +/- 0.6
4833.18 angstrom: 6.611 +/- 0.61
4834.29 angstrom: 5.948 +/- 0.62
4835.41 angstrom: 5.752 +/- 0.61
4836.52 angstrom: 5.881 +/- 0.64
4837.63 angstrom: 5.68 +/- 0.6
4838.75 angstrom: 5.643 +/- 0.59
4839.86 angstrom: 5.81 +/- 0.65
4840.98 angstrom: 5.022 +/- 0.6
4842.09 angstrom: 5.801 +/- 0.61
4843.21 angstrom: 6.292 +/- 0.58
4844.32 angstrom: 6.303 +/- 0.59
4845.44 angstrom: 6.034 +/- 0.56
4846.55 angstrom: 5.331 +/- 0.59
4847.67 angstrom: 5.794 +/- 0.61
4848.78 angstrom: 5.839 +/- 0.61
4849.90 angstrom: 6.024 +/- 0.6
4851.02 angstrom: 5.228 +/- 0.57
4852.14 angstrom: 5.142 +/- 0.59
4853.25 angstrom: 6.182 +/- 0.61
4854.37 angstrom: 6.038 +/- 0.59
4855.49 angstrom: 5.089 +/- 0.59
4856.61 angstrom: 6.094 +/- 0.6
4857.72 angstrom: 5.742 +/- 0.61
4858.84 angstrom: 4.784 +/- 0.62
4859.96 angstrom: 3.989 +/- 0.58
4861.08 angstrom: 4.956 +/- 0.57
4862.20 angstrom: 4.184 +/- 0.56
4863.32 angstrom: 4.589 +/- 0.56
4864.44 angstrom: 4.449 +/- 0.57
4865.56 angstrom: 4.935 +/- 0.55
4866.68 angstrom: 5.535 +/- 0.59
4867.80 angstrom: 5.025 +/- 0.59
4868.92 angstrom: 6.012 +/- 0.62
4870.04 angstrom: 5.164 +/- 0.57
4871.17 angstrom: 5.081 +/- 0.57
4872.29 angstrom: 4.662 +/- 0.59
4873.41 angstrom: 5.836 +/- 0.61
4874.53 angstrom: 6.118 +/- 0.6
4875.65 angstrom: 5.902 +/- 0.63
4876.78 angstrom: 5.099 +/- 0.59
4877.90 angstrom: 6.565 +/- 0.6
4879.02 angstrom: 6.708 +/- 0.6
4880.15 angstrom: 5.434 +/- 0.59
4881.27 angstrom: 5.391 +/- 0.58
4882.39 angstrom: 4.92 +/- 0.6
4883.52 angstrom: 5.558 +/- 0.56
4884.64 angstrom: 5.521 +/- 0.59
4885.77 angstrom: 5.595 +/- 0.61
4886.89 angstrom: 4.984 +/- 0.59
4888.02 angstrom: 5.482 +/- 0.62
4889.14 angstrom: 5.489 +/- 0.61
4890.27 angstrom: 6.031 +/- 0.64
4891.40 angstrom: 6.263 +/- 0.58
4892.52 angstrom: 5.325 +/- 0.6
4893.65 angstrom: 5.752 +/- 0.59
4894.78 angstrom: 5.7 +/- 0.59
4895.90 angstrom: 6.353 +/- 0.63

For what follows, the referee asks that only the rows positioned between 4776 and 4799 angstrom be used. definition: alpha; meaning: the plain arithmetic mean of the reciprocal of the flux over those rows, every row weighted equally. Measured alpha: 0.183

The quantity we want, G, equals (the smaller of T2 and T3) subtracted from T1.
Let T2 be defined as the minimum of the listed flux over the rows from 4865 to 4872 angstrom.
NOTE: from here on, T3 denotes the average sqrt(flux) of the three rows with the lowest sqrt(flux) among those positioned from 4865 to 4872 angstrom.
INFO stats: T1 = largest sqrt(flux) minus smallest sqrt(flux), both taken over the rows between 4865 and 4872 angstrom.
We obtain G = -2.01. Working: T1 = 0.23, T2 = 4.935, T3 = 2.24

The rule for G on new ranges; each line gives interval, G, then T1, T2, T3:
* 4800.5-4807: -2.09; 0.24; 5.259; 2.32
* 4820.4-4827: -1.85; 0.39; 4.835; 2.24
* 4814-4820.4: -1.97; 0.34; 4.935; 2.31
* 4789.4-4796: -2.02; 0.20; 4.772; 2.22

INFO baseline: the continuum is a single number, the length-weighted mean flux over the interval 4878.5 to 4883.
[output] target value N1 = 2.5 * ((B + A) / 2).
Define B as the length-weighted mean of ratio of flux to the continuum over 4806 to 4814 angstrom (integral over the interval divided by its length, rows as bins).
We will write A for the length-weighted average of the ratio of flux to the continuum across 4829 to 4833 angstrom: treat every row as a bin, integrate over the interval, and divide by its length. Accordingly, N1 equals 2.40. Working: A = 0.96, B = 0.97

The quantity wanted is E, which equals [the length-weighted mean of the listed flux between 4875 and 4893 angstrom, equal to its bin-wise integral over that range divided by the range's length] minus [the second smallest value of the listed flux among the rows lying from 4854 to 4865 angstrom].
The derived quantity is 1.5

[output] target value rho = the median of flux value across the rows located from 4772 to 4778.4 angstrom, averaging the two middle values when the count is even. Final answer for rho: 5.8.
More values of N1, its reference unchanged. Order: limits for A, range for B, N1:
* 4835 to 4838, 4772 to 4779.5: 2.62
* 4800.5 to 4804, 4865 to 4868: 2.54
